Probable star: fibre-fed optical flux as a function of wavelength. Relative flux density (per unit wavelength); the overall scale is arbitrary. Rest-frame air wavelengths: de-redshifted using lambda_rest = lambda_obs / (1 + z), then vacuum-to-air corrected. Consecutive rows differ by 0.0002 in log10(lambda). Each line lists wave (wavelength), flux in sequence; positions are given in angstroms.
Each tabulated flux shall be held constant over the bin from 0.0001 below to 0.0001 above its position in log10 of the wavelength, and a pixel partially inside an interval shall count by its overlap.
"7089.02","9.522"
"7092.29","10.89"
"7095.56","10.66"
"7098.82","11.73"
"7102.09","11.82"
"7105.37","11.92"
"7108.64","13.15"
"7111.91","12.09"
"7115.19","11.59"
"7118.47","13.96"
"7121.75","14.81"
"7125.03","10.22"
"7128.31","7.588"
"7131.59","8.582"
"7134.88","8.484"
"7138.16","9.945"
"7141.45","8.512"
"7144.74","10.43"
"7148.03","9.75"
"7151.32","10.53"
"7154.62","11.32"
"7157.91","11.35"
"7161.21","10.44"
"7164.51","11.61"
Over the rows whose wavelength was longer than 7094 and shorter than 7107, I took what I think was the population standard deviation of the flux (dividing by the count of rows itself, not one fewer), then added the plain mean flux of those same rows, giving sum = 12.0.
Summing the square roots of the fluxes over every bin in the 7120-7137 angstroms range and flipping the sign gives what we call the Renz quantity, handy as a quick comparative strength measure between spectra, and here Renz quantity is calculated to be -15.6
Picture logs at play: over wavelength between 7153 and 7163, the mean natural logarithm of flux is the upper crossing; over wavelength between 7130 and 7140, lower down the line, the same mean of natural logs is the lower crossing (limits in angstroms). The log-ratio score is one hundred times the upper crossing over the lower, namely 109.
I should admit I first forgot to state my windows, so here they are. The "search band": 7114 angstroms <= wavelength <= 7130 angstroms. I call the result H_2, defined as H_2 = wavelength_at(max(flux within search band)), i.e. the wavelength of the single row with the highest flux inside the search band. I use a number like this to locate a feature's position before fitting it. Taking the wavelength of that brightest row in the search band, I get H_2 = 7121.75 angstroms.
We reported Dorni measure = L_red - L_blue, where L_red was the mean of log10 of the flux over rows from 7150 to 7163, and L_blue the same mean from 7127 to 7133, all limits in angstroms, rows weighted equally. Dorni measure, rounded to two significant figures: 0.13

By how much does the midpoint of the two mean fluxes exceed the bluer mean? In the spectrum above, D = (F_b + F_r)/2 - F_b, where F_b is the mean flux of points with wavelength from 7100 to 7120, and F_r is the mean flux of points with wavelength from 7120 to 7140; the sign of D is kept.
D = -1.2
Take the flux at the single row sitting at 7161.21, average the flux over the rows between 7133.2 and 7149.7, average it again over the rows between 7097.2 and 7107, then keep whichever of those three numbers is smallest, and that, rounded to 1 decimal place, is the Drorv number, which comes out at 9.4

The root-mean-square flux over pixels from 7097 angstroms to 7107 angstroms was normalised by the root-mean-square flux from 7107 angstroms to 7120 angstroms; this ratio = 0.93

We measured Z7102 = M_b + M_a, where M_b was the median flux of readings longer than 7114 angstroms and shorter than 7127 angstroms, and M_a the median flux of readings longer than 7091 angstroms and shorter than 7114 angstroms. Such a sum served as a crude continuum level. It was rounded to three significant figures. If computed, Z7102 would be 24.6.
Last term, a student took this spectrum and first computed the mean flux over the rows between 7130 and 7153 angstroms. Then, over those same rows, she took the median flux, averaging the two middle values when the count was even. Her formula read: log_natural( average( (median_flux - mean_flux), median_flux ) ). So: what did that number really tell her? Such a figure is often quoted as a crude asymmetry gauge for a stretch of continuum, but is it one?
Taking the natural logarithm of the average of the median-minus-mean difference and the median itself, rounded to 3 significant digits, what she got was 1.61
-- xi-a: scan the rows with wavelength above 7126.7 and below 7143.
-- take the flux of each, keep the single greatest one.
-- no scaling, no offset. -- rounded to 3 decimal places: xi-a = 9.945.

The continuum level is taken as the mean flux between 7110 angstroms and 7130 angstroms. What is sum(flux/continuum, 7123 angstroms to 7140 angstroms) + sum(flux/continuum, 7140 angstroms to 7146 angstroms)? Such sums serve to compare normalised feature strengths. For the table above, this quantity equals 5.4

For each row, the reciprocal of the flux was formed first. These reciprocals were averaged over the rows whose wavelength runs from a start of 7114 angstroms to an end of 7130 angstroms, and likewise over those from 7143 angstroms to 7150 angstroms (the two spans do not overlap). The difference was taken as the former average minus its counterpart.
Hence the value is -0.01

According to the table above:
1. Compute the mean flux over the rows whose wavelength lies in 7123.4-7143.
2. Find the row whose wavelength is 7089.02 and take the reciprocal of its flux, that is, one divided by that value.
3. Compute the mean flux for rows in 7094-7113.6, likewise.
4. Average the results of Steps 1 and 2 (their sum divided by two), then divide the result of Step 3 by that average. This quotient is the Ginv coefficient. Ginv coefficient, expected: 2.65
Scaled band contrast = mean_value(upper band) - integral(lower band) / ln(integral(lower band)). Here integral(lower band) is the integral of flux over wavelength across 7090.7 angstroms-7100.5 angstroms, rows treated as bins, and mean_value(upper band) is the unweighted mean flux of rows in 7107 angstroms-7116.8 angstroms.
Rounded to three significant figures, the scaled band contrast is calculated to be -10.9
